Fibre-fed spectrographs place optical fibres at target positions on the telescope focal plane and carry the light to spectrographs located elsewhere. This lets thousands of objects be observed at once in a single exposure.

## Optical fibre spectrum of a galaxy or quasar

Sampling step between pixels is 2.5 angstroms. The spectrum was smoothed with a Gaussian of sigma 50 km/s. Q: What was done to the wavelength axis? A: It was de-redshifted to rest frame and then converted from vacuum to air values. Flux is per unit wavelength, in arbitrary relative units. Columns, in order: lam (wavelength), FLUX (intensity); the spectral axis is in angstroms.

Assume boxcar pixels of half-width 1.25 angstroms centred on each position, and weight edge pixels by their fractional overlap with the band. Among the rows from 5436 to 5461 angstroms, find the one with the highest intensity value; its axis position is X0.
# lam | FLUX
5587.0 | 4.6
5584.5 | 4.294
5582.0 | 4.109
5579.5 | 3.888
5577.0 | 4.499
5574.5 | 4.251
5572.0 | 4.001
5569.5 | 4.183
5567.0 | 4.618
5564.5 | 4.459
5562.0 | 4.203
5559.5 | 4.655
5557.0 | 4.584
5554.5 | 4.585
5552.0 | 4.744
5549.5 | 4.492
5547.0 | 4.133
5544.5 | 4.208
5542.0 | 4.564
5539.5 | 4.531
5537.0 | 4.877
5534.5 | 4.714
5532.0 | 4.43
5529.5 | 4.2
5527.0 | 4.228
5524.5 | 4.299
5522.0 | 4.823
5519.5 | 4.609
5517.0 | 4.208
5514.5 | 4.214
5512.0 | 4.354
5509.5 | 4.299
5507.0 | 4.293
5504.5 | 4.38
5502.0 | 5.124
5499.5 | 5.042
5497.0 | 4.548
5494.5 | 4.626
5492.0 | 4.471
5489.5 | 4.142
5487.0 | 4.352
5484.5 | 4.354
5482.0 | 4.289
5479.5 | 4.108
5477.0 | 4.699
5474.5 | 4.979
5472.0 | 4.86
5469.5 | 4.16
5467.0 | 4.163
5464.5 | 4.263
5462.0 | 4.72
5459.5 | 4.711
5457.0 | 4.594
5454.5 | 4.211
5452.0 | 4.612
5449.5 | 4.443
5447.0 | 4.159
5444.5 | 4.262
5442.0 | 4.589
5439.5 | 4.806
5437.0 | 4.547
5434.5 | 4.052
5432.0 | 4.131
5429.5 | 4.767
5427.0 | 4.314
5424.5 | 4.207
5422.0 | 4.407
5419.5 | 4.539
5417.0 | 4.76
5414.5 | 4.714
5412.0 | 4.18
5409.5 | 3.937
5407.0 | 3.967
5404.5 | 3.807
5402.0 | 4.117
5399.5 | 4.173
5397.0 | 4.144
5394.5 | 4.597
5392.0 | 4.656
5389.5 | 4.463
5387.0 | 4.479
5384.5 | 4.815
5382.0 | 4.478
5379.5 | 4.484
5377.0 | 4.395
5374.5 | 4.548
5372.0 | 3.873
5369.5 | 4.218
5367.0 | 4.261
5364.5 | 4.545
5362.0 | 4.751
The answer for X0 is 5439.5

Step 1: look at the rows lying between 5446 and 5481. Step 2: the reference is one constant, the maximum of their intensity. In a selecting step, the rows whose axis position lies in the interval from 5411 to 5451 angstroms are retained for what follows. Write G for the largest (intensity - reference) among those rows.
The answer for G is -0.17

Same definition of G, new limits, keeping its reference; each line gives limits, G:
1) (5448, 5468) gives -0.26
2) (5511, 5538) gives -0.10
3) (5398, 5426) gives -0.22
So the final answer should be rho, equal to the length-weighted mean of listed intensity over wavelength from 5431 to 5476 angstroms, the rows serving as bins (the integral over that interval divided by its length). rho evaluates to 4.46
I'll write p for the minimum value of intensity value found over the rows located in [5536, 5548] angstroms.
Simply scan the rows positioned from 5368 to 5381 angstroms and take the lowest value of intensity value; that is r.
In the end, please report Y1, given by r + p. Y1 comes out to 8.0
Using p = 4.133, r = 3.873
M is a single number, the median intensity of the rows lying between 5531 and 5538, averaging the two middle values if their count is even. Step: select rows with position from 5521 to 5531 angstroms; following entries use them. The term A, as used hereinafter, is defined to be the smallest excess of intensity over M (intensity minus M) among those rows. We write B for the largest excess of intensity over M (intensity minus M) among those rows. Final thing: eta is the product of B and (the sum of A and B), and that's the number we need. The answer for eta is -0.04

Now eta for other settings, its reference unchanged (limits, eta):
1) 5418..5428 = 0.12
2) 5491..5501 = 0.03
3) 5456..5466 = 0.00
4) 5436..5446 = -0.03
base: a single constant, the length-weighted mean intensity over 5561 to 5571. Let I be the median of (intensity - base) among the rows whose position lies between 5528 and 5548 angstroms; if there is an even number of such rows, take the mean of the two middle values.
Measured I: 0.12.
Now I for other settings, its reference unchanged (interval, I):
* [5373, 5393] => 0.12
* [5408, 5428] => 0.00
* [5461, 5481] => 0.12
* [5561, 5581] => -0.13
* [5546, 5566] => 0.18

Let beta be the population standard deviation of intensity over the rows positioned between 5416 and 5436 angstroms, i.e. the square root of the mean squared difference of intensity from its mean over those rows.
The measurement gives 0.26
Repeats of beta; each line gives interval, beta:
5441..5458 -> 0.18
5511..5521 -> 0.16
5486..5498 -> 0.17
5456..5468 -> 0.23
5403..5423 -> 0.34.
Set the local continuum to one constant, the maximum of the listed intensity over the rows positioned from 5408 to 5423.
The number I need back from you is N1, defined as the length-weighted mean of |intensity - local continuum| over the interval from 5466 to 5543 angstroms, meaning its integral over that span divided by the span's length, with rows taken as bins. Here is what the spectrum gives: 0.352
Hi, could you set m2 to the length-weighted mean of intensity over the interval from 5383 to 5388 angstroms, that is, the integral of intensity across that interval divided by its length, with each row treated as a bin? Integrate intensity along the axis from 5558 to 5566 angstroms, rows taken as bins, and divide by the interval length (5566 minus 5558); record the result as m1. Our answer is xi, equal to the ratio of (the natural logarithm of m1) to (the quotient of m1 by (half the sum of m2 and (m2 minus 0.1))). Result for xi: 1.54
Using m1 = 4.45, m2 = 4.65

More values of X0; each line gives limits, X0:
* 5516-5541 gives 5537.0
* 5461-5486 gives 5474.5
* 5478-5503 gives 5502.0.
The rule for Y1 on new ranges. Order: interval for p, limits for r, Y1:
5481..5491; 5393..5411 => 7.9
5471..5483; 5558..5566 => 8.3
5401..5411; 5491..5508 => 8.1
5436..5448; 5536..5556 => 8.3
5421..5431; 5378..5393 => 8.7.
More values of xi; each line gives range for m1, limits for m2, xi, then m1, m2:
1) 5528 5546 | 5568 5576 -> 1.38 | 4.49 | 4.17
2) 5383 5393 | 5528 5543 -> 1.49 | 4.60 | 4.55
